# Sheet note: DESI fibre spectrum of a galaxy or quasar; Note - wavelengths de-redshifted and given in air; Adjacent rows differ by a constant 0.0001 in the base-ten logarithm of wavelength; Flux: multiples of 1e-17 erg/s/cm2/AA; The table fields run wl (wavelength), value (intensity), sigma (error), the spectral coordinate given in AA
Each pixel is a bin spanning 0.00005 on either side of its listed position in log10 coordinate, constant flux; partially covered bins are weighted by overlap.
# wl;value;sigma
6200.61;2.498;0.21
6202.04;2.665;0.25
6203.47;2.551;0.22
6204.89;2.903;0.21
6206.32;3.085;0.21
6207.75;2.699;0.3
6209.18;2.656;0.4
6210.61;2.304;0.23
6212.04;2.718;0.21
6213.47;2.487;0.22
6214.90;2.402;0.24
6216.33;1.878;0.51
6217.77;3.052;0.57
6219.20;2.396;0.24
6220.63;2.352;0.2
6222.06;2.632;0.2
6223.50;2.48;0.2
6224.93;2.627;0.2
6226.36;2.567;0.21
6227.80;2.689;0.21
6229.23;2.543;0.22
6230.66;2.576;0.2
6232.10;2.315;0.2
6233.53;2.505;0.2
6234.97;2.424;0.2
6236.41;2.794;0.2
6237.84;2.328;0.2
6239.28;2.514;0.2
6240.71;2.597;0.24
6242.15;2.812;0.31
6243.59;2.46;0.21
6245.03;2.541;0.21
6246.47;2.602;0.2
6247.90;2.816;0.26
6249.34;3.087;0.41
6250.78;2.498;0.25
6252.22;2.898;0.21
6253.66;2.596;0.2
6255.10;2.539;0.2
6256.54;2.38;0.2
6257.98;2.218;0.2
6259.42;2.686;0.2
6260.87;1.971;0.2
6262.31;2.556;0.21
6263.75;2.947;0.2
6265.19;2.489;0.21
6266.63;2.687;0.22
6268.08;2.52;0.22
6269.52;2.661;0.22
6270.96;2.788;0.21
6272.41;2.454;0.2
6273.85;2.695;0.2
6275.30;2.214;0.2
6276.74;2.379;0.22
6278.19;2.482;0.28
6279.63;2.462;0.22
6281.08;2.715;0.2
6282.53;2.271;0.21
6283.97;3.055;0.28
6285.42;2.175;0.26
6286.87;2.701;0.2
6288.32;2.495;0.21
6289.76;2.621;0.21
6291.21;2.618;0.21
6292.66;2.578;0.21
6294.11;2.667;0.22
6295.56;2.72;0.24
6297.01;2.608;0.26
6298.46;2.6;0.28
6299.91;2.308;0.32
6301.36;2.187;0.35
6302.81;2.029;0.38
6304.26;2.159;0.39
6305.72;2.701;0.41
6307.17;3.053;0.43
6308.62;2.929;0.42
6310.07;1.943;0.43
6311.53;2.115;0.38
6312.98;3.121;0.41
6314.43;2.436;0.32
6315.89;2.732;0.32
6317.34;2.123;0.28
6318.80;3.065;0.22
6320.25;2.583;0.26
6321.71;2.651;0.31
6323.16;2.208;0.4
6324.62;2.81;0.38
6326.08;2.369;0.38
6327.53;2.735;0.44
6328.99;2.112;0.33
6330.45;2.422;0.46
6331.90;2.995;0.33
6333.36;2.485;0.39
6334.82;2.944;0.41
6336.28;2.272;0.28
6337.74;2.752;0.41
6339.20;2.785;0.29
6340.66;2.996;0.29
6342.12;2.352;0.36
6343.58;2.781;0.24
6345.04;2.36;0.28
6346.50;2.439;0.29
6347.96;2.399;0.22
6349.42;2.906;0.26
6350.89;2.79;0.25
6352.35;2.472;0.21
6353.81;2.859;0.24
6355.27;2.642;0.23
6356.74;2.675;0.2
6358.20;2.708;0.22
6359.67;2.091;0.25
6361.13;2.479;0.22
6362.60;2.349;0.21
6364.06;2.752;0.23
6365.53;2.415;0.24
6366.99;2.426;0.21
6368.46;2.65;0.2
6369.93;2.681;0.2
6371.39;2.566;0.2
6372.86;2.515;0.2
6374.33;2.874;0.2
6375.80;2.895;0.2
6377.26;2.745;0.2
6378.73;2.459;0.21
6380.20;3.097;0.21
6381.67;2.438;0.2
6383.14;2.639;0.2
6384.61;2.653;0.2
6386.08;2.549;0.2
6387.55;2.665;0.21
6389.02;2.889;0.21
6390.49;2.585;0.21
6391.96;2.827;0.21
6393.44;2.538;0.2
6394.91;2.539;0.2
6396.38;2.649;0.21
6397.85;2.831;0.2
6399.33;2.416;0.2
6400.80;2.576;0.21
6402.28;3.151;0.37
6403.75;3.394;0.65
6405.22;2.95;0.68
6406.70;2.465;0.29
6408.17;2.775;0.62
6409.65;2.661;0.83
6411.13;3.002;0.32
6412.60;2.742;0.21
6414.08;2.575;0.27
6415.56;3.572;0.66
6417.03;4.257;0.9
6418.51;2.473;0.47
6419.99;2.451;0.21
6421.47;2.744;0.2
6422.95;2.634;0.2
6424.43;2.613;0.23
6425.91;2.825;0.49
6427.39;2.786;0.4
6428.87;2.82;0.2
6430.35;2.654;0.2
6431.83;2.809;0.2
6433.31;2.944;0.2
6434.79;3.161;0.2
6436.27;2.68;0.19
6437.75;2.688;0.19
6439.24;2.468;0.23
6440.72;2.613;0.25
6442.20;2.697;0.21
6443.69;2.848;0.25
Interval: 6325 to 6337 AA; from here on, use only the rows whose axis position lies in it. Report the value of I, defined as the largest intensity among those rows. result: 2.995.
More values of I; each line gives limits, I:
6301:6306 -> 2.701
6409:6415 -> 3.002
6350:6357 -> 2.859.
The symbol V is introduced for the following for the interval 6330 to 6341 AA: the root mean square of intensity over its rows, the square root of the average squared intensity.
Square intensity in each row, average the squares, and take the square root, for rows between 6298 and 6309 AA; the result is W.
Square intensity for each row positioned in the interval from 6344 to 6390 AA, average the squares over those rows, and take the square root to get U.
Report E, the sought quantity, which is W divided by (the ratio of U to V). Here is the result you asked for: 2.61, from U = 2.62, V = 2.72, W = 2.52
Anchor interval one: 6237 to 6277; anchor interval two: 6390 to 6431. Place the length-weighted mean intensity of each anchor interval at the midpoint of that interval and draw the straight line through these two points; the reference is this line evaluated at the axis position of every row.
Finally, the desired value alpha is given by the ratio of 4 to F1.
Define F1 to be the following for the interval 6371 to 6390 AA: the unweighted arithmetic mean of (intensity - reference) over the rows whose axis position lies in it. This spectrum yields -59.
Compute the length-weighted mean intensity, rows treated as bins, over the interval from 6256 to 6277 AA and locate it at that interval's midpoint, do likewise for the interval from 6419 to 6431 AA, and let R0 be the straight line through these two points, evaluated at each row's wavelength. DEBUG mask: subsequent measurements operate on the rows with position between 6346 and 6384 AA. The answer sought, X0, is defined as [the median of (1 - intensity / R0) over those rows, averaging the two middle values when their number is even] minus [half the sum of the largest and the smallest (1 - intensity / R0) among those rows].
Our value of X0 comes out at -0.018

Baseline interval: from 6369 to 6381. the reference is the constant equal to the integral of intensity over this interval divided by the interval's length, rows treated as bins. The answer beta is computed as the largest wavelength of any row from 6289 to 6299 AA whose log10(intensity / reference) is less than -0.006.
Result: 6298.46 AA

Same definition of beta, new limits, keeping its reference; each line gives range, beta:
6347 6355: 6352.35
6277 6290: 6289.76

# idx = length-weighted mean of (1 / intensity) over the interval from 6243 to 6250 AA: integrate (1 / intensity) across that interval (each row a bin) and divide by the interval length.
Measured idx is 0.373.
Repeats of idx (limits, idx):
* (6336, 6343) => 0.380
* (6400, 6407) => 0.346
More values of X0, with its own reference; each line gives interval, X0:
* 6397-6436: 0.211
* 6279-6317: -0.034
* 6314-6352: -0.012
